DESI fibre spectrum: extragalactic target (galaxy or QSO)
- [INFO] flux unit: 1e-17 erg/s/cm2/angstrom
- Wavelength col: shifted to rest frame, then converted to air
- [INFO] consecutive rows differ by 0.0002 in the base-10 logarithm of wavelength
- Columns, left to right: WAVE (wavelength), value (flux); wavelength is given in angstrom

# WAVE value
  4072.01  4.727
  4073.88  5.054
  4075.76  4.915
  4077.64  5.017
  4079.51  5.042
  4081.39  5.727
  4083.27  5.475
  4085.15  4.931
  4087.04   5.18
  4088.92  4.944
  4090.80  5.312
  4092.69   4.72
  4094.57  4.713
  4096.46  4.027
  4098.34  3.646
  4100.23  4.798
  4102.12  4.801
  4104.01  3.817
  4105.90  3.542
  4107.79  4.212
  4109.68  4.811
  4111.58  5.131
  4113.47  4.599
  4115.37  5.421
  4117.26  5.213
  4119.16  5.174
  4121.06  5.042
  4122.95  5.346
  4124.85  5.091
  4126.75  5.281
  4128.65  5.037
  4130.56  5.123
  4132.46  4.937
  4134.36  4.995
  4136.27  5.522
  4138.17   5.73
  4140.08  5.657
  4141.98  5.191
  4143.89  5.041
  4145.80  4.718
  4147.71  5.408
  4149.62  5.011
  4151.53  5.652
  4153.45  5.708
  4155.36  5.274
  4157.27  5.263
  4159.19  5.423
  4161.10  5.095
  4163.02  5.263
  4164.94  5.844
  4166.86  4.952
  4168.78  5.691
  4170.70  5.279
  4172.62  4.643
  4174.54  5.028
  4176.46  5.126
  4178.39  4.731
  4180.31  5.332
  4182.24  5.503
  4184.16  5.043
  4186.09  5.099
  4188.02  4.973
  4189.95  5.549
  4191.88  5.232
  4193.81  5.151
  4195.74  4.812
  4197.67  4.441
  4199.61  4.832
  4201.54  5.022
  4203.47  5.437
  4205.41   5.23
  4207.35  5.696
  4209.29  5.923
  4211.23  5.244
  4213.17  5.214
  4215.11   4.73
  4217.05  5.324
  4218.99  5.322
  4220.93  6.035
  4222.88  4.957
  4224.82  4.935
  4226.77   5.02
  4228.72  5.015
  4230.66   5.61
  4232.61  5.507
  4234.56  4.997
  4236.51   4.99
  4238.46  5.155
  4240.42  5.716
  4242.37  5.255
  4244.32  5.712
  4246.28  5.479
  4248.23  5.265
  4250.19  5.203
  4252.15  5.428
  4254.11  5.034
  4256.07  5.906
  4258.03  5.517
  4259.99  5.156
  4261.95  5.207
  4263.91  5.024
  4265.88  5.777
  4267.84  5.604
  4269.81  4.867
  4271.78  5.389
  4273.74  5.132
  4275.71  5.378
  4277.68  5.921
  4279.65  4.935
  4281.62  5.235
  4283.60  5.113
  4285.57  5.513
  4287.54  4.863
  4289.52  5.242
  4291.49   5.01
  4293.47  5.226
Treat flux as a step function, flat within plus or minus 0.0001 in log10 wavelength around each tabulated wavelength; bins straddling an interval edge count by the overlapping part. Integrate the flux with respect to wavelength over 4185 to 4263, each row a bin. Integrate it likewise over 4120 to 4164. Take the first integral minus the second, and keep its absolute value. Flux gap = 179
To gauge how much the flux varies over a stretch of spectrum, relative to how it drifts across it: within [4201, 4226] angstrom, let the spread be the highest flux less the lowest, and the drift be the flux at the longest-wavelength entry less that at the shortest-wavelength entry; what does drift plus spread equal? 1.2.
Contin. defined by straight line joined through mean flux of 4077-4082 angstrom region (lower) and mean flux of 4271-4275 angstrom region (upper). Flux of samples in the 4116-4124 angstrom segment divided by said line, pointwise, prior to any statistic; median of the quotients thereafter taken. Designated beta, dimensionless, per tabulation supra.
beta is 0.99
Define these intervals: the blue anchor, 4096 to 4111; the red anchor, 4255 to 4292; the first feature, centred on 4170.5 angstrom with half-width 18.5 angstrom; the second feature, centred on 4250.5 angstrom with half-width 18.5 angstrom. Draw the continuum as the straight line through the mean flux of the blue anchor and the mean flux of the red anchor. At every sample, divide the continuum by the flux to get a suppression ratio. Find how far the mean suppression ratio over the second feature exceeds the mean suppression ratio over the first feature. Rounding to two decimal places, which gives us 0.07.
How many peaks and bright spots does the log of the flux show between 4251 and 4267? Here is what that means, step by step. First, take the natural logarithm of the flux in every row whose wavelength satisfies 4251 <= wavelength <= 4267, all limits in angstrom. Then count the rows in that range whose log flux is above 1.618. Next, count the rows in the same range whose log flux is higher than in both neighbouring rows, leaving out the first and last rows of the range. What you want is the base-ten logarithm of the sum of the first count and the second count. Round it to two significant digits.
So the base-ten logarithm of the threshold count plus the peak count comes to 0.90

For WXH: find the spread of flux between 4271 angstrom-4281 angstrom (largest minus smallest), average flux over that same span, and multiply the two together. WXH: 5.3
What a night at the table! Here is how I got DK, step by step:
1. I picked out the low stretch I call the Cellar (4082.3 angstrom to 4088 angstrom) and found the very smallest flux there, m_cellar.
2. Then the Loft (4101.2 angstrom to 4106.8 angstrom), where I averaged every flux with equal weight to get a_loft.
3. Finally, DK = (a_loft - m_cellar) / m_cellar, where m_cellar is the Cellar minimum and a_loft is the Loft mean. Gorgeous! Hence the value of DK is -0.18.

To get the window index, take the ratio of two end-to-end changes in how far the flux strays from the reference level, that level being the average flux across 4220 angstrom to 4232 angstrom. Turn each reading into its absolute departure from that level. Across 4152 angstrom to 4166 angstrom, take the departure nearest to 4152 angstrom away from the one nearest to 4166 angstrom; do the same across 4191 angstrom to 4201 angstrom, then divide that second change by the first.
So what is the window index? 2.9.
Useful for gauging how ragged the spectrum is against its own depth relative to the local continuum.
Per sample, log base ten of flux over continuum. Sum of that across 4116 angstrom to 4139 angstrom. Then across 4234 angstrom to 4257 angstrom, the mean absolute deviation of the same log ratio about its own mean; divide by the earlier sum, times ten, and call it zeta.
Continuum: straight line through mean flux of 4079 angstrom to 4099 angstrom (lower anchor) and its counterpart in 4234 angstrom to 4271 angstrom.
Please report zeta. 1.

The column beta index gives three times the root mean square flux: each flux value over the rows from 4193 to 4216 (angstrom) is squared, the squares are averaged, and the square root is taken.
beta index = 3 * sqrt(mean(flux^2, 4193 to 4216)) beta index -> 15.5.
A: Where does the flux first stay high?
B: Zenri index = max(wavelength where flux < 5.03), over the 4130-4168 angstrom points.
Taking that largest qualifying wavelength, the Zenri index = 4166.86 angstrom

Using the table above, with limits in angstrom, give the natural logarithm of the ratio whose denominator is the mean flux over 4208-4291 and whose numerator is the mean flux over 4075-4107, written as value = -0.11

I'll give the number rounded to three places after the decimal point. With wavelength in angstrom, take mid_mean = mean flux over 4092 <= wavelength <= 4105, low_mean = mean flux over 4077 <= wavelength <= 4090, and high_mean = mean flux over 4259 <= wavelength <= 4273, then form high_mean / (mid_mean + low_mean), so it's 0.554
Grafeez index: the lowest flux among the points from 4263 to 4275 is 4.867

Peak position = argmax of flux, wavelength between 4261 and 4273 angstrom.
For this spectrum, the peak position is 4265.88 angstrom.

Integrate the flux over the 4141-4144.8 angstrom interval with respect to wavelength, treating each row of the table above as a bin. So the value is 19.5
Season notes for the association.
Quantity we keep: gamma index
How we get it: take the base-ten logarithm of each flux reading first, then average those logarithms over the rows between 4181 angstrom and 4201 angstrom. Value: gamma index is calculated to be 0.704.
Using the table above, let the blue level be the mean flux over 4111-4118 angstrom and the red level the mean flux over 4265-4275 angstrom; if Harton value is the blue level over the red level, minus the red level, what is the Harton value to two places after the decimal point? -4.40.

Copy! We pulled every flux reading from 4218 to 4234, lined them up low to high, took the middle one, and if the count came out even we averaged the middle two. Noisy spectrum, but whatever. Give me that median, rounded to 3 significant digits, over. 5.17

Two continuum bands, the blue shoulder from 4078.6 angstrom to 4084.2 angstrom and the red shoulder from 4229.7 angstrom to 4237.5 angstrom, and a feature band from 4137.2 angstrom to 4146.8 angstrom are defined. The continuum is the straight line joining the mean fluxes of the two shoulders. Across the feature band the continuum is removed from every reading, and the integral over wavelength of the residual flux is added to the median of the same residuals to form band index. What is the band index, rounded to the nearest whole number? -1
